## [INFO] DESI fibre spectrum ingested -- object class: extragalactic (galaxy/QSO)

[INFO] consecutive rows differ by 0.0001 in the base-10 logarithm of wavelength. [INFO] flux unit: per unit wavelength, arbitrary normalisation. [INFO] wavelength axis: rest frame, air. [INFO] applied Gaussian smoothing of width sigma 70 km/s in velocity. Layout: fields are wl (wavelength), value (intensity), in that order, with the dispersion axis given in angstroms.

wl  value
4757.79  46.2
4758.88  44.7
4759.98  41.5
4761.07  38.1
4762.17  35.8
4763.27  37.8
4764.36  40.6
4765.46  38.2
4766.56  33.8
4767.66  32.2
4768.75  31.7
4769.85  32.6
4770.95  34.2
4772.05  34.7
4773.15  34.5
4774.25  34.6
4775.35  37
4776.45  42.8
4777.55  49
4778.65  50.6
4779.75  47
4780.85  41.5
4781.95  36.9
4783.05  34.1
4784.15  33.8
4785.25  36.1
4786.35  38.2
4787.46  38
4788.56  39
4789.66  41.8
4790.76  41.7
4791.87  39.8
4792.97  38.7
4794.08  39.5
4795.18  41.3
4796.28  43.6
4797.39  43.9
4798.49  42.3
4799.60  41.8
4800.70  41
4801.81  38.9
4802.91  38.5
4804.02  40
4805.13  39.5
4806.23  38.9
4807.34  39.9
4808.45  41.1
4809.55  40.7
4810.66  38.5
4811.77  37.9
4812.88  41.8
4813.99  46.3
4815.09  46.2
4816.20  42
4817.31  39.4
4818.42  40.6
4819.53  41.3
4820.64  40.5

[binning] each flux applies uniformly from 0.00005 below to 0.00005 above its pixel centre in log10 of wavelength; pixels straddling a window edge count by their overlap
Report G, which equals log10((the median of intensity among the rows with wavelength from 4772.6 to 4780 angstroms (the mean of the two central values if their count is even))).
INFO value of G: 1.63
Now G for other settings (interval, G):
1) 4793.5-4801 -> 1.62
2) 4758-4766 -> 1.58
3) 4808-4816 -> 1.61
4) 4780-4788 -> 1.57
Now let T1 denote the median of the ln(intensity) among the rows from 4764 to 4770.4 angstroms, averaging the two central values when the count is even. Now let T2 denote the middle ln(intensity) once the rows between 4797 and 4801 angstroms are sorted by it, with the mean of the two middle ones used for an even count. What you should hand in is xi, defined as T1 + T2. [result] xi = 7.24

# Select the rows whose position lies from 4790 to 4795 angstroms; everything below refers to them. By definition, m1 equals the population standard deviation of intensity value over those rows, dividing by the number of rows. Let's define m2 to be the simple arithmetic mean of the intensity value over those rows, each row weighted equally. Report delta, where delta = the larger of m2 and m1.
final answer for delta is 40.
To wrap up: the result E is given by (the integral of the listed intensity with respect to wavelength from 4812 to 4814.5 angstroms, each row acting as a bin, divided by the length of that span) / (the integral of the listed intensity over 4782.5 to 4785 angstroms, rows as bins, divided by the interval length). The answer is 1.26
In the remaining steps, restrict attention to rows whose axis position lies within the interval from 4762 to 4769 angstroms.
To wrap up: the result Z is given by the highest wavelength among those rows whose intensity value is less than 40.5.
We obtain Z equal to 4768.75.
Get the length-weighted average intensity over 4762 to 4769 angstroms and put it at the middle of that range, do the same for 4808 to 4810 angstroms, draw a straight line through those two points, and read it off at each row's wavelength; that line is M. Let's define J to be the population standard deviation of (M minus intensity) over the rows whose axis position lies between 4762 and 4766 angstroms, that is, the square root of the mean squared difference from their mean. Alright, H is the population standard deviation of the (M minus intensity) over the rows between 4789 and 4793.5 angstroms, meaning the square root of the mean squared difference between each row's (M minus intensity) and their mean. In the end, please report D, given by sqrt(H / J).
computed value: 0.9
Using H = 1.4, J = 1.6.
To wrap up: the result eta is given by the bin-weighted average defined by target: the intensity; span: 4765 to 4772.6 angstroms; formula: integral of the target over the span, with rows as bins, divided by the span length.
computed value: 34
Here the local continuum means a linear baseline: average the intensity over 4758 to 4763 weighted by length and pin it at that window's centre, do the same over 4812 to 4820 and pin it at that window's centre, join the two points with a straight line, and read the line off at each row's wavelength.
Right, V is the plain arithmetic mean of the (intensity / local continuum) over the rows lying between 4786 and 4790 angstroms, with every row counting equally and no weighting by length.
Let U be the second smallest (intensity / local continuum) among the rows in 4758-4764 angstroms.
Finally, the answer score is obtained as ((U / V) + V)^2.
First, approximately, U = 0.94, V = 0.95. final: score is 3.74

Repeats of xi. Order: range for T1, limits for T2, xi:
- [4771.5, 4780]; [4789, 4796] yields 7.39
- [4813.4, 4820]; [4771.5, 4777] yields 7.28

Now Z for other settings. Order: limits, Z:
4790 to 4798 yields 4794.08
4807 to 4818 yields 4817.31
